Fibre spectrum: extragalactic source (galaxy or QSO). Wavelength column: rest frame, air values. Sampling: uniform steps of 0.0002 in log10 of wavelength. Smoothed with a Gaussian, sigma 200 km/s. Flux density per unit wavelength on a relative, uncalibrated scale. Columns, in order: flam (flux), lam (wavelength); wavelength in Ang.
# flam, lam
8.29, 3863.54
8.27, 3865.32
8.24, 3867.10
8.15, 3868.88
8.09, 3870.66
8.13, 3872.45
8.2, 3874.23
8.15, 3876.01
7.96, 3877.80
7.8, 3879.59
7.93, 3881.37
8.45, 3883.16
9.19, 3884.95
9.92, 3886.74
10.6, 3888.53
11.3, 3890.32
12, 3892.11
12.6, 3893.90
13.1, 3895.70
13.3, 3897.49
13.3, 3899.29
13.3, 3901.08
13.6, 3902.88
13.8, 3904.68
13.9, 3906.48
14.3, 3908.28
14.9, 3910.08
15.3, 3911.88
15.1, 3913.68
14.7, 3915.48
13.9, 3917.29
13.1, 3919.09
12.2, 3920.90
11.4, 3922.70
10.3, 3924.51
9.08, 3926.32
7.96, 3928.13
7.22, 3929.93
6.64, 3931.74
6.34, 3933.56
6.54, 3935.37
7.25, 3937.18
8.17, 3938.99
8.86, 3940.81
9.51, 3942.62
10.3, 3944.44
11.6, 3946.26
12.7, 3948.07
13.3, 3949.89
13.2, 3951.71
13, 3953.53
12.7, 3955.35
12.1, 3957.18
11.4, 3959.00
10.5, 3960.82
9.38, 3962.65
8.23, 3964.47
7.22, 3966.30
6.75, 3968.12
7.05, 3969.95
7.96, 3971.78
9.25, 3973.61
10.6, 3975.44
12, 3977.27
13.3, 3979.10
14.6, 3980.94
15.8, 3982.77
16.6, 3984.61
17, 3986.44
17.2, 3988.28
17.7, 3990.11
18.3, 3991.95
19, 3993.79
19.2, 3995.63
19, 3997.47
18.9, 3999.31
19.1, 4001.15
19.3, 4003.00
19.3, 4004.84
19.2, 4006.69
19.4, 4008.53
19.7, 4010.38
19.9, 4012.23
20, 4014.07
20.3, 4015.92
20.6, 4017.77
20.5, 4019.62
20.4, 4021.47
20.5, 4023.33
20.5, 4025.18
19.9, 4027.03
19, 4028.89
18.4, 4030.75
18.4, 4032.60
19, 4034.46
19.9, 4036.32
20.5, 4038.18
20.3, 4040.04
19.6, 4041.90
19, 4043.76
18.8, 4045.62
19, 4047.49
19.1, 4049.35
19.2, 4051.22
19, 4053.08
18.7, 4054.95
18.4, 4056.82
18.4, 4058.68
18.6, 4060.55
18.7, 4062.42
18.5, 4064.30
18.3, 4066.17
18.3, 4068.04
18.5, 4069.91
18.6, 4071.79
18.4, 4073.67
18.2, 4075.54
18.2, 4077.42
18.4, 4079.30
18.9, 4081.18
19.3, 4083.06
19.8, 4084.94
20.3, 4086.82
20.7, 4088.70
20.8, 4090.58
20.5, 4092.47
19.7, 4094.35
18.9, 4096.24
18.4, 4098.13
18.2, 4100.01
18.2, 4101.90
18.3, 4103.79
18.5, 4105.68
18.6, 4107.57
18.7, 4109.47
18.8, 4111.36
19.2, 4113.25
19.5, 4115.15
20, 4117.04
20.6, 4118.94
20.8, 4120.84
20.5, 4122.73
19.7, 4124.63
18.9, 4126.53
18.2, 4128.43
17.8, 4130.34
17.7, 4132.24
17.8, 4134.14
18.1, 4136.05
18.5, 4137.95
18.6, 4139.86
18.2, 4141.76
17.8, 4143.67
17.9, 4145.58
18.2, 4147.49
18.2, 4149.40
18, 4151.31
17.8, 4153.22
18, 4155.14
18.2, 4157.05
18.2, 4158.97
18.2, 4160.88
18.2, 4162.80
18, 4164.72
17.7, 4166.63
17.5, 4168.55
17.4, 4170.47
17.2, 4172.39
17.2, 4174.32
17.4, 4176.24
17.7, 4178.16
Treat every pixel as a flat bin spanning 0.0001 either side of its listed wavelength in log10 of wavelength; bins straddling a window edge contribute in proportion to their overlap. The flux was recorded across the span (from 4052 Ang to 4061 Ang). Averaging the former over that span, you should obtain 19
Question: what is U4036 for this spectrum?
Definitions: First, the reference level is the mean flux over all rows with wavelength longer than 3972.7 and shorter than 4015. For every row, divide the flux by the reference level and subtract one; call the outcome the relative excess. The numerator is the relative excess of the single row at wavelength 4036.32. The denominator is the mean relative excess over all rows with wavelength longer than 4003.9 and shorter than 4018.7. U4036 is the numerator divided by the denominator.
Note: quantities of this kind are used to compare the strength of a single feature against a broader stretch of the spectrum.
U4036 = 1.0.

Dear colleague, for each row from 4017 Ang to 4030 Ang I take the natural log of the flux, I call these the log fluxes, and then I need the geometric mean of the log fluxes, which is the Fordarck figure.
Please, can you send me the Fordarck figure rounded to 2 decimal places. 3.01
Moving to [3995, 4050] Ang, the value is 2.97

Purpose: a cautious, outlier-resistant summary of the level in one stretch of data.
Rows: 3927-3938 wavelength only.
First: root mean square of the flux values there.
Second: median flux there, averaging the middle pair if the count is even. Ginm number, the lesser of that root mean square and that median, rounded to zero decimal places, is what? 7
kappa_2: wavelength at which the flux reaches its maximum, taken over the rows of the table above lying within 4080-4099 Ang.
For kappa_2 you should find 4090.58 Ang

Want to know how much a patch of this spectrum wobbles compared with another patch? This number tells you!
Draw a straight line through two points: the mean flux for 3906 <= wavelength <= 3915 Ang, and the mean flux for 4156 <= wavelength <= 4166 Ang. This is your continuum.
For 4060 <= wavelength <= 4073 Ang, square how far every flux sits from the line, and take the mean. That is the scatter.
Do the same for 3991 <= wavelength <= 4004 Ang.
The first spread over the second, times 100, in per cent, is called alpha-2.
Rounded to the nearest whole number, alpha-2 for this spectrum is 29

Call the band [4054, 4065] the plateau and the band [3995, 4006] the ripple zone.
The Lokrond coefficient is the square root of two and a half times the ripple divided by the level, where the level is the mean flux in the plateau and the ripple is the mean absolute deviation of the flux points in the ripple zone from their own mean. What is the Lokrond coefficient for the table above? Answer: 0.13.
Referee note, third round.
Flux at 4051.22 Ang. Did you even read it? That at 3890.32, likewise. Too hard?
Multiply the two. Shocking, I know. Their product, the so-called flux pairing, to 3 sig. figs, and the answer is 217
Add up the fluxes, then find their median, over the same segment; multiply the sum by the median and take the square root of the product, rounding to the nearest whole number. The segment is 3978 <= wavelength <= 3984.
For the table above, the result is 25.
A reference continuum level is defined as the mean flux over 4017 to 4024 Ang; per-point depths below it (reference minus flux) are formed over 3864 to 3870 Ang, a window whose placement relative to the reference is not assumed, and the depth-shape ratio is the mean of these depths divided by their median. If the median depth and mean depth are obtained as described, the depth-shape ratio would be 1.002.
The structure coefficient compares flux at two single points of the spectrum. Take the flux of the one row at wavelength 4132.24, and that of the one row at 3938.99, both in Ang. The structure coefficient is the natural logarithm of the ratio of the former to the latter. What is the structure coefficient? 0.77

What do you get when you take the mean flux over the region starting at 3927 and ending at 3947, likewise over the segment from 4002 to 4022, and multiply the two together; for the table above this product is 163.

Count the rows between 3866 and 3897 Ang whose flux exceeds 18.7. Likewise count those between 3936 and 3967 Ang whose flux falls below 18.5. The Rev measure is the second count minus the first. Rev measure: 17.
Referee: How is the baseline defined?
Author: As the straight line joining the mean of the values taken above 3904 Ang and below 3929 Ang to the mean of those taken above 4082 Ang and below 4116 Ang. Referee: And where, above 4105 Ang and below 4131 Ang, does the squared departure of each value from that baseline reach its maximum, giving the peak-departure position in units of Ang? 4130.34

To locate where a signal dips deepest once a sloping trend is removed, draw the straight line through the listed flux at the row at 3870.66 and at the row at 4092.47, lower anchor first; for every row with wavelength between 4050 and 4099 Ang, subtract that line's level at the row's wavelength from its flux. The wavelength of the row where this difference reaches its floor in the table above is 4098.13 Ang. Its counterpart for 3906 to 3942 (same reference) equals 3933.56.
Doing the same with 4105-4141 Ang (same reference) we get 4134.14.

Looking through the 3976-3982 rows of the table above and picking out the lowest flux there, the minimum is 12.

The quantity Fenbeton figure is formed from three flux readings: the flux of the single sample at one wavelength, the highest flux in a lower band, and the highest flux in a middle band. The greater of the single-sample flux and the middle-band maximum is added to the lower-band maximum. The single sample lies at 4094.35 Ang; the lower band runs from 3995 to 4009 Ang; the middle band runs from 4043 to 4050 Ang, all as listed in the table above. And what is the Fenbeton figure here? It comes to 39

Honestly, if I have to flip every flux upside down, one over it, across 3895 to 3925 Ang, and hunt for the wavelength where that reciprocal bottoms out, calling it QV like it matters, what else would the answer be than 3911.88 Ang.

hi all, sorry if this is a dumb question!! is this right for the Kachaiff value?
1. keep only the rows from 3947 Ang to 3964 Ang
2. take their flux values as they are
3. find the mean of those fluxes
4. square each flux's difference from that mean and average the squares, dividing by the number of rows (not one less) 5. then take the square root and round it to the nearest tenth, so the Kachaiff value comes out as 1.3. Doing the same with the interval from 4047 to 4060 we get 0.3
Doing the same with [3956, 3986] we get 3.0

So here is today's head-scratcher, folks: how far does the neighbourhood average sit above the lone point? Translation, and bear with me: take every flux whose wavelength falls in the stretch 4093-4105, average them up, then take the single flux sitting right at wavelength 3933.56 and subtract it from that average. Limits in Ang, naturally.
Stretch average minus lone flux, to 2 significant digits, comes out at 12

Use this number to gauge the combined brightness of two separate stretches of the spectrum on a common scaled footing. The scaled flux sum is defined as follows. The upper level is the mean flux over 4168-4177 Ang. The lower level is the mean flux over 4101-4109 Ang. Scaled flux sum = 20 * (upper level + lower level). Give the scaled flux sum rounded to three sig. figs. 715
